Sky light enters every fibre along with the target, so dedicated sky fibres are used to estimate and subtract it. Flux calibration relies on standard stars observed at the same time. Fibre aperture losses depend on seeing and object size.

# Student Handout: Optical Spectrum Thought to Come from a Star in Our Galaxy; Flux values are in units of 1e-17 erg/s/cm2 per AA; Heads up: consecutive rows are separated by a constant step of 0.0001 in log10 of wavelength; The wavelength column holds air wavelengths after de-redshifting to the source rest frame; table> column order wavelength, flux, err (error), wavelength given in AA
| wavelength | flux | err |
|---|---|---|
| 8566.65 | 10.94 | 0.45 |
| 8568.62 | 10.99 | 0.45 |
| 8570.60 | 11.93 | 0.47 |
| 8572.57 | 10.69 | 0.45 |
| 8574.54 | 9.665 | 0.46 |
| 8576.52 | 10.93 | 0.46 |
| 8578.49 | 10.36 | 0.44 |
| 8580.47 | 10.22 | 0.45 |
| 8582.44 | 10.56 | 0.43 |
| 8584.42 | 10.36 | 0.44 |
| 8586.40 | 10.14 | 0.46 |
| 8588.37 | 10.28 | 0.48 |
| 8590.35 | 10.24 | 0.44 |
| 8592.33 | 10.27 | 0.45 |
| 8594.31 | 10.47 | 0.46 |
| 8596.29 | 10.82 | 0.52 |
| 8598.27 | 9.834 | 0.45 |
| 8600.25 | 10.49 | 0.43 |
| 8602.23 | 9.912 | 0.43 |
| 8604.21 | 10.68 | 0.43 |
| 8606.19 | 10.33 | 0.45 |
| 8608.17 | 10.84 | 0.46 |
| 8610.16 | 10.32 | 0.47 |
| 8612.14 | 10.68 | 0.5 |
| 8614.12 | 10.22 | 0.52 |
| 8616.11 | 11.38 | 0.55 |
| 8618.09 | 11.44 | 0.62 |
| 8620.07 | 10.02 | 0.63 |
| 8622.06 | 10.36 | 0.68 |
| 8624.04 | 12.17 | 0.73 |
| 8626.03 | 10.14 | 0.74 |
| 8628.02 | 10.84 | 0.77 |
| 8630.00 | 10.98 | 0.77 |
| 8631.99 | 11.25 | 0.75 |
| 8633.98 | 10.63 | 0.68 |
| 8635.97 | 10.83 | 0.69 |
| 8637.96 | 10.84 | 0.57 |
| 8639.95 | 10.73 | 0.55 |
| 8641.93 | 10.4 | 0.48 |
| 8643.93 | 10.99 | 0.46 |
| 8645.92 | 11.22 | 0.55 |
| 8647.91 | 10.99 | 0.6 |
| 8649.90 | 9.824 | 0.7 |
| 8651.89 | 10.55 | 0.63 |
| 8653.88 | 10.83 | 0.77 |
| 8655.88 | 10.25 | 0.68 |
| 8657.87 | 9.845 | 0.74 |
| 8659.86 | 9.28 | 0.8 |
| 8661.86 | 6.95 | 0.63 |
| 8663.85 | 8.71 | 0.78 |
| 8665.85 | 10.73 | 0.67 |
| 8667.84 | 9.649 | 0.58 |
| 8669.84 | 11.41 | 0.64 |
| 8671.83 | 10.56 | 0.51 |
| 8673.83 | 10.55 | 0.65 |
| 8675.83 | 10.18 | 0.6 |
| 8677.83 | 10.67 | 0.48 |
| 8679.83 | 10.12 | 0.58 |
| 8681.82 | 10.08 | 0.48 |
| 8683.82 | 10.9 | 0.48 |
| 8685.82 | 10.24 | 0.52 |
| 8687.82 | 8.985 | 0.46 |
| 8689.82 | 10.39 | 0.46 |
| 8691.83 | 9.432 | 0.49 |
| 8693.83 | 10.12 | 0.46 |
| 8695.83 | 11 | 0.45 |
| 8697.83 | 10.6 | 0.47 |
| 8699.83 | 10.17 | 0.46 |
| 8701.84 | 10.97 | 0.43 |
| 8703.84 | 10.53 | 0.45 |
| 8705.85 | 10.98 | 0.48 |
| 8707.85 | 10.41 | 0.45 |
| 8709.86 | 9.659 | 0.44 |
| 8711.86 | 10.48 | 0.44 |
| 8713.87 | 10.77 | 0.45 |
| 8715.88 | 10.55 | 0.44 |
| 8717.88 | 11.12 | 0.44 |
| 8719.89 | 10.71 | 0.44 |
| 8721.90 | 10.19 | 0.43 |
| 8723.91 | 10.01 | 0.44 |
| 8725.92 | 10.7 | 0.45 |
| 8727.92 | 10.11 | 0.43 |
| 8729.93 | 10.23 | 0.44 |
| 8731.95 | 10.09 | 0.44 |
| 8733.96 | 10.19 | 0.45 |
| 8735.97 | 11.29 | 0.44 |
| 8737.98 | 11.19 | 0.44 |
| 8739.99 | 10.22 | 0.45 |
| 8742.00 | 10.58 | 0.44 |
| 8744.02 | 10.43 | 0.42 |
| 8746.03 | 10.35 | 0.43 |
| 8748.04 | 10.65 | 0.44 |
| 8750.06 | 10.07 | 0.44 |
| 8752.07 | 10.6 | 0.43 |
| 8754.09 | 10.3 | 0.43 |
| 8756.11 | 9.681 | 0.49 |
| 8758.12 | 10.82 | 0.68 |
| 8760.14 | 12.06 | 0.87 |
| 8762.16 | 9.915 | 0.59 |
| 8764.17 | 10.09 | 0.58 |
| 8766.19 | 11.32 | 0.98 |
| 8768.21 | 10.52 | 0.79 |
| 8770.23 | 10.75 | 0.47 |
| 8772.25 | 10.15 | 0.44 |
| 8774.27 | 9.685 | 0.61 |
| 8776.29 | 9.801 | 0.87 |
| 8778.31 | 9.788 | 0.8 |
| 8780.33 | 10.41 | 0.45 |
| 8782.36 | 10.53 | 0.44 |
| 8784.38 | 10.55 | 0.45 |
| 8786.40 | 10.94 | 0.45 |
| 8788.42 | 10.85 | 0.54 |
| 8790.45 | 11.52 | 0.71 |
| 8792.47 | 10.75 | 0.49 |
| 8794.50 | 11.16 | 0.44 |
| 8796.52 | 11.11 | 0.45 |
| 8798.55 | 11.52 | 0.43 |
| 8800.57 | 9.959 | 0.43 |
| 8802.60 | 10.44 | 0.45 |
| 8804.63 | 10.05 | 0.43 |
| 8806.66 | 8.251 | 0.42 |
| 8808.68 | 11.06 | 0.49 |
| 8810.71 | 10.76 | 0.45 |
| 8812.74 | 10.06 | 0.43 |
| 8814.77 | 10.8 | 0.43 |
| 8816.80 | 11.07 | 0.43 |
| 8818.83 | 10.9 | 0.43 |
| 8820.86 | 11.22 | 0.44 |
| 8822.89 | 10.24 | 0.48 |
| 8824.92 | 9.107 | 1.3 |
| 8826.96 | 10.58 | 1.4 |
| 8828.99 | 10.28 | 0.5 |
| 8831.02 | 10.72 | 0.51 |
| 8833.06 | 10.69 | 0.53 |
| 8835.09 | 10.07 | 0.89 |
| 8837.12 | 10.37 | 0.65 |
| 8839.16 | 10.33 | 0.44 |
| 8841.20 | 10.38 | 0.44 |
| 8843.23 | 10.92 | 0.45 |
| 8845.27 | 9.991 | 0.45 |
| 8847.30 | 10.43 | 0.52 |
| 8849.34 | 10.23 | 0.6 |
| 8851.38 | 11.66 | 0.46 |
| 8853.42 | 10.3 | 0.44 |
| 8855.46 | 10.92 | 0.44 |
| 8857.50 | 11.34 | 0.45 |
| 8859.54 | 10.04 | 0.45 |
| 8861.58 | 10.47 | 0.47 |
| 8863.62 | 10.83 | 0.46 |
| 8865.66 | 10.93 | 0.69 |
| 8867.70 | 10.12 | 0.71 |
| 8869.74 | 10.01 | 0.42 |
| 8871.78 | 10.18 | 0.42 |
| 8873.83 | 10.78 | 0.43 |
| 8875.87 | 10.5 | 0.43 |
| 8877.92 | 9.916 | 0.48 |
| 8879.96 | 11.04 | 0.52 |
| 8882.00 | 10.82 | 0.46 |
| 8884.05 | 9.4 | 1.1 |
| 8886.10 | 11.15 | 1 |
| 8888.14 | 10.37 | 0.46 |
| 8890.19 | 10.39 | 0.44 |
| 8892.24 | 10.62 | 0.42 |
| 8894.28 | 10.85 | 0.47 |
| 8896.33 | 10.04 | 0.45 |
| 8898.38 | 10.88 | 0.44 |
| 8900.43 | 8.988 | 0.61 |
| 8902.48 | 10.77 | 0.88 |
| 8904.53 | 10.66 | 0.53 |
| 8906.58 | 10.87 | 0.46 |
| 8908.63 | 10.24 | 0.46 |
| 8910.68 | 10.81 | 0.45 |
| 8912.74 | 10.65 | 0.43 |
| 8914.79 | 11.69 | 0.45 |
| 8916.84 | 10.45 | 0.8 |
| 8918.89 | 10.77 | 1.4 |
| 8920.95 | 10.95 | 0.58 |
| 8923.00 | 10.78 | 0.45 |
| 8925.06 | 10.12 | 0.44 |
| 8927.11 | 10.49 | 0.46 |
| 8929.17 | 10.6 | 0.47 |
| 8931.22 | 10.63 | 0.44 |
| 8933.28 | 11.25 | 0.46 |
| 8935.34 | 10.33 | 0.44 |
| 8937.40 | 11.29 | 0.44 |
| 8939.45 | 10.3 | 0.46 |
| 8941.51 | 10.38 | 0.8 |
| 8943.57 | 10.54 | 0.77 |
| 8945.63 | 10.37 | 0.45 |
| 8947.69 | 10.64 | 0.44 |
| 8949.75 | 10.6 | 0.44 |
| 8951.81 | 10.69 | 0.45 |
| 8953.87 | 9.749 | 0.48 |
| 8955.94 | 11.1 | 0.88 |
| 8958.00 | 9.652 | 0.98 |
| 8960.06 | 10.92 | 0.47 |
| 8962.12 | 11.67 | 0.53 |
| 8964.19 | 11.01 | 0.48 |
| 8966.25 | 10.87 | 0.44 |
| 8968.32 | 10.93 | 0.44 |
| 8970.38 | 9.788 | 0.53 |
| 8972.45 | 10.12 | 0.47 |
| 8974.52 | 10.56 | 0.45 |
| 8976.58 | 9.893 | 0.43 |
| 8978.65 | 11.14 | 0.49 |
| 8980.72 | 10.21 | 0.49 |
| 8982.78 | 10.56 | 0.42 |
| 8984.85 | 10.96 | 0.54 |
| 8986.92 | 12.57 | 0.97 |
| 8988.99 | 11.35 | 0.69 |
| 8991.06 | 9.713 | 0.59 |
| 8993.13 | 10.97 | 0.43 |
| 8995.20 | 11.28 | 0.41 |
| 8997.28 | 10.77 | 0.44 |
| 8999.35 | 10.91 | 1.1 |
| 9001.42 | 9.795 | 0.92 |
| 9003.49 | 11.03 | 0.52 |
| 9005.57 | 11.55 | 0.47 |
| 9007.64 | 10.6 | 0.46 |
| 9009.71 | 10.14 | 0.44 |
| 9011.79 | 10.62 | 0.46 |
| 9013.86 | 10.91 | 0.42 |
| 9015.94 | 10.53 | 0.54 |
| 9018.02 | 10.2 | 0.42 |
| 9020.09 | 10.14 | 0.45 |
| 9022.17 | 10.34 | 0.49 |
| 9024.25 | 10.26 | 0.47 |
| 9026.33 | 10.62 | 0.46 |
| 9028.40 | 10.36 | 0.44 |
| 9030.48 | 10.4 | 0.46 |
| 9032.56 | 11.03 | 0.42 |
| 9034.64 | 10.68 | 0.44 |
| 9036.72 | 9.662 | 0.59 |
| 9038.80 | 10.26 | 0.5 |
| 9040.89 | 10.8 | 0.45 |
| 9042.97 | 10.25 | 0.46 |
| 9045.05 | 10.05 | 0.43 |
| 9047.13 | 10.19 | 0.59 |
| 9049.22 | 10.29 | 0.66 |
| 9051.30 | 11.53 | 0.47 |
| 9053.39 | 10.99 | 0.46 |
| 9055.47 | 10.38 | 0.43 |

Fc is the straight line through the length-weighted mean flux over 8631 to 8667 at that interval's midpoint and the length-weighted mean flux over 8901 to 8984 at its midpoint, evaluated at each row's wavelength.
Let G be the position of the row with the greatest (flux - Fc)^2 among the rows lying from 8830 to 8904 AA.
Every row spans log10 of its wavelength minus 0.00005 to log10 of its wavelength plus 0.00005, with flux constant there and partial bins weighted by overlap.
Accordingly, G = 8900.43 AA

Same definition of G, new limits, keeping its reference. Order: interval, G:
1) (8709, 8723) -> 8717.88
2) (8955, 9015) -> 8986.92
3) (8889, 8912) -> 8900.43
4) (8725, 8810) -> 8806.66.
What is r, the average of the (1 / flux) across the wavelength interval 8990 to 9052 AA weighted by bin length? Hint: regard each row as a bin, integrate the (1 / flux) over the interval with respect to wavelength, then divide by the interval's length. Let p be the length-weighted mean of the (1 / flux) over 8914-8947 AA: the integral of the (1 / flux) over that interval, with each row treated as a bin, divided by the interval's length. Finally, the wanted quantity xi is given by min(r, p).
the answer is 0.0938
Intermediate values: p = 0.094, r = 0.0952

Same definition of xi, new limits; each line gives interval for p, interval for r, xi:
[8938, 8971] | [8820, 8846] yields 0.0946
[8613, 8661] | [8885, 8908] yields 0.0942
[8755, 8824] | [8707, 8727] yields 0.0953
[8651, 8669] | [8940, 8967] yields 0.0944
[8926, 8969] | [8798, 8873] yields 0.0940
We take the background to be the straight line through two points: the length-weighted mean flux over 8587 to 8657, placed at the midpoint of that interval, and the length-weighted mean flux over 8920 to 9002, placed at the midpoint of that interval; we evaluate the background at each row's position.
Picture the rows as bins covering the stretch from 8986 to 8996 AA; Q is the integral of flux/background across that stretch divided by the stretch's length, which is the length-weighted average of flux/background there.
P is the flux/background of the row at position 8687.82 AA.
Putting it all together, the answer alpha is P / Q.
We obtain 0.81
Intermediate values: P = 0.84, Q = 1.05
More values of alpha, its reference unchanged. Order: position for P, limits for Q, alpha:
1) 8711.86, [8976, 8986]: 0.99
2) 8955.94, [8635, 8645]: 1.03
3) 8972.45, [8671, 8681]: 0.97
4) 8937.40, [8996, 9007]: 1.05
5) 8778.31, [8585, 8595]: 0.95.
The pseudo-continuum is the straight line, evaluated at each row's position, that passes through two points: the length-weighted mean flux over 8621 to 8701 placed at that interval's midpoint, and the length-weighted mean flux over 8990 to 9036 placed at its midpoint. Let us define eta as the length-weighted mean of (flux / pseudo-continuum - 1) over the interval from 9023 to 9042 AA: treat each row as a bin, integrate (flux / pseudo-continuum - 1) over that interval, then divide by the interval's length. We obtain -0.013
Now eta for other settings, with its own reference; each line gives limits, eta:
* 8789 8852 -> 0.007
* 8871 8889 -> -0.003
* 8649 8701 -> -0.028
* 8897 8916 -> 0.009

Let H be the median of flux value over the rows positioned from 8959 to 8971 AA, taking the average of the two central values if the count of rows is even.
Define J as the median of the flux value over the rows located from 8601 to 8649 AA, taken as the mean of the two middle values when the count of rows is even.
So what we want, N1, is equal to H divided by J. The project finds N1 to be 1.01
